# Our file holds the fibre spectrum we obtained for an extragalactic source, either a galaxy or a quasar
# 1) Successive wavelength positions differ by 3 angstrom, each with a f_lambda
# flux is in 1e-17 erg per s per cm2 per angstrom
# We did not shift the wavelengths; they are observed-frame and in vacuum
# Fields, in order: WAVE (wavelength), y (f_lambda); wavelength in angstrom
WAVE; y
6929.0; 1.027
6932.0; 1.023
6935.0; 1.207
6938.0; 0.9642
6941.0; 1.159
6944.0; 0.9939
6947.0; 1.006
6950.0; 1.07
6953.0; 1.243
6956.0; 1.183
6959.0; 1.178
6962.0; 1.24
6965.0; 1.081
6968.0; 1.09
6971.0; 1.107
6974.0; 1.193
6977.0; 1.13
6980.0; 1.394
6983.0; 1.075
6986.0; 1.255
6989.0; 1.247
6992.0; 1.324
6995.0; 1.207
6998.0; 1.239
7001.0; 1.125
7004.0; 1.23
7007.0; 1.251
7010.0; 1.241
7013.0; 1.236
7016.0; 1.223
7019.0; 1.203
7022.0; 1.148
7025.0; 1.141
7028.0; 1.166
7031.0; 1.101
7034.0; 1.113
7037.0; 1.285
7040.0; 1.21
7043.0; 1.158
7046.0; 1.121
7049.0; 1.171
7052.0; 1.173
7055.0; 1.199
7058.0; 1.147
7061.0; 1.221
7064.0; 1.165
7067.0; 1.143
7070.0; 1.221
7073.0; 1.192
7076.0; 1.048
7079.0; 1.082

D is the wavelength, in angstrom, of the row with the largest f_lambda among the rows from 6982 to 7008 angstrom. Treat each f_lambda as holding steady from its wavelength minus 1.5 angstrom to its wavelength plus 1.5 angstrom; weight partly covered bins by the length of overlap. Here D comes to 6992.0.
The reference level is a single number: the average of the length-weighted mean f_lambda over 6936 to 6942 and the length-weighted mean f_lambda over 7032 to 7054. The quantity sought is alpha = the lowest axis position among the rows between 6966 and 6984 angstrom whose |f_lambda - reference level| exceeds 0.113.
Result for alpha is 6980.0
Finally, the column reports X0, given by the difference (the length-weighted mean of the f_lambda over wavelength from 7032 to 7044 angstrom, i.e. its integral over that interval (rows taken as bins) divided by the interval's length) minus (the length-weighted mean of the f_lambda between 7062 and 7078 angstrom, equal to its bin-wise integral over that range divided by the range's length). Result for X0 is 0.04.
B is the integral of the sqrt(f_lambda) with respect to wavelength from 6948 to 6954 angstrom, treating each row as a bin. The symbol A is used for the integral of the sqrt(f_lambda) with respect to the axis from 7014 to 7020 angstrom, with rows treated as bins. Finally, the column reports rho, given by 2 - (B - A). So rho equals 2.22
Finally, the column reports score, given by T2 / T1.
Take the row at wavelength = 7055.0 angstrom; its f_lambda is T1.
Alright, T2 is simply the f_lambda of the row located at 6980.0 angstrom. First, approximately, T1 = 1.199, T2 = 1.394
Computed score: 1.16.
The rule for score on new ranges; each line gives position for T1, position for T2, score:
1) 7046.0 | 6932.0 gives 0.91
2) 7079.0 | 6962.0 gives 1.15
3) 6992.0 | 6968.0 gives 0.82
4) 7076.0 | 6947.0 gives 0.96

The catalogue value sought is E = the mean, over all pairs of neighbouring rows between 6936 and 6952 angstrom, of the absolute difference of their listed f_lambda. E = 0.109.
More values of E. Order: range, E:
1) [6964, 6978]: 0.044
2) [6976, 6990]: 0.193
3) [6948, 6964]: 0.075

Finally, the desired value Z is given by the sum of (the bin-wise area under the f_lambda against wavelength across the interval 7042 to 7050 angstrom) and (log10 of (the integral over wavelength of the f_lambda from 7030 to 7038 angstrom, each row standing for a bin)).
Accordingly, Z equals 10.2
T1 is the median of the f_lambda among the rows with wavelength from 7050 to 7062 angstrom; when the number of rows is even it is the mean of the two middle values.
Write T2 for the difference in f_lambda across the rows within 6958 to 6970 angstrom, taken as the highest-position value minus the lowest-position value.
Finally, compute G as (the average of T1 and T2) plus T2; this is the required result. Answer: 0.5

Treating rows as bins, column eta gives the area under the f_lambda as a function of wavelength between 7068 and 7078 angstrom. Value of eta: 11.5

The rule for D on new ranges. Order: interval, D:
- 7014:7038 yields 7037.0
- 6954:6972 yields 6962.0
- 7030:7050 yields 7037.0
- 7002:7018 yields 7007.0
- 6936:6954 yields 6953.0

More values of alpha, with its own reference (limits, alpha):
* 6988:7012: 6989.0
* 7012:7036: 7013.0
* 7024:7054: 7037.0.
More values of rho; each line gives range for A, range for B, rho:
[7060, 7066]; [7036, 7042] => 1.86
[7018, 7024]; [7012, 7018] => 1.84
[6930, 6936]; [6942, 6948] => 2.25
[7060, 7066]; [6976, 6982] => 1.82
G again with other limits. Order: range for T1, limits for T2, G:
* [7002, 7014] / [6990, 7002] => 0.3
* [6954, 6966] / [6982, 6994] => 1.0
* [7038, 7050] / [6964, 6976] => 0.8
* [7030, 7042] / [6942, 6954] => 1.0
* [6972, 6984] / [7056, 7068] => 0.6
